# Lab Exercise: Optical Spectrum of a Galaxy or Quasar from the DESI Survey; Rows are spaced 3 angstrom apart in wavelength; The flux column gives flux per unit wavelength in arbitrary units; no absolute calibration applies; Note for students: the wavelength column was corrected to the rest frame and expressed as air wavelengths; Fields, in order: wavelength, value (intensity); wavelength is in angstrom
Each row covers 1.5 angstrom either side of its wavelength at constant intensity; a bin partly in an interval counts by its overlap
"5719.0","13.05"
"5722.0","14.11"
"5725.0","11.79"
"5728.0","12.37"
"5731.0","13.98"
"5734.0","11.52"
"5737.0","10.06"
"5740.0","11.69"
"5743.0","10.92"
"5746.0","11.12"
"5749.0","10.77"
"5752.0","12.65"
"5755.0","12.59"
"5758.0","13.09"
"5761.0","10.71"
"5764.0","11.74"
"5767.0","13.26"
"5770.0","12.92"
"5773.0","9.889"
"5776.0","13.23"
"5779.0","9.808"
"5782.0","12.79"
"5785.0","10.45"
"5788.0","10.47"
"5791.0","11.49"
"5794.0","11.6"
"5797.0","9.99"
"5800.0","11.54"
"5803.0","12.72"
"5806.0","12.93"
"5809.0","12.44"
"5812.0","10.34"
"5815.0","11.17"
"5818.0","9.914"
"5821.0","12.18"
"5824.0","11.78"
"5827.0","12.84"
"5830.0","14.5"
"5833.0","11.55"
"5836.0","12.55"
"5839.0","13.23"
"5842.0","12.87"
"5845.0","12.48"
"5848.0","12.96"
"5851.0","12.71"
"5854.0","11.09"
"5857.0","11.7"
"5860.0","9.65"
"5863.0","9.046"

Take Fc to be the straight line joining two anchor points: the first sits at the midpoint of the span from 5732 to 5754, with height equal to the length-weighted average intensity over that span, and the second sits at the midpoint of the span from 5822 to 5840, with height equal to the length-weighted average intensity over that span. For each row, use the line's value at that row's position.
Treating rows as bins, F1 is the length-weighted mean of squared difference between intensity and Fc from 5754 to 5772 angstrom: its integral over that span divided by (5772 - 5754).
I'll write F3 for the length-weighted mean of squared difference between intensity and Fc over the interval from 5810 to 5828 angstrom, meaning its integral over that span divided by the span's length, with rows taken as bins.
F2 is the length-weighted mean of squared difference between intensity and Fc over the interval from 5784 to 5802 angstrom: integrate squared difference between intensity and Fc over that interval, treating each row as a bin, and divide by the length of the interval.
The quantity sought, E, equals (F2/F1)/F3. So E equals 0.55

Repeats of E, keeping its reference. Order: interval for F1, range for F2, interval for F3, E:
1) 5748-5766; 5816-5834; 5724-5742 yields 0.98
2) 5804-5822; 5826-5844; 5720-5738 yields 0.10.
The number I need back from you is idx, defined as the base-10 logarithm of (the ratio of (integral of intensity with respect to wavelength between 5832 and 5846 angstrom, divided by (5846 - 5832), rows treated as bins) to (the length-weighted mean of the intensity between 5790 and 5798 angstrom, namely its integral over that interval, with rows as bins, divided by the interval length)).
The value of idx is 0.056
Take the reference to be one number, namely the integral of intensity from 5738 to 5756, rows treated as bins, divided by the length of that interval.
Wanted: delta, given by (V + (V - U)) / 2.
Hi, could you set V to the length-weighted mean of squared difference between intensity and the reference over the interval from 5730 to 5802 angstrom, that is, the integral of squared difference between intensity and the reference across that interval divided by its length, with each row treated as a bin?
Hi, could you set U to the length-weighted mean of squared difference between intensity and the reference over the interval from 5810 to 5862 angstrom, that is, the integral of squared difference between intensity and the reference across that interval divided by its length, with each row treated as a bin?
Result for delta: 0.55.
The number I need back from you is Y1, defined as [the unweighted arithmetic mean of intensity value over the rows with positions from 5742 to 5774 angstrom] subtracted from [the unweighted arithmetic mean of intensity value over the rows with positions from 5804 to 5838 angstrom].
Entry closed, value 0.2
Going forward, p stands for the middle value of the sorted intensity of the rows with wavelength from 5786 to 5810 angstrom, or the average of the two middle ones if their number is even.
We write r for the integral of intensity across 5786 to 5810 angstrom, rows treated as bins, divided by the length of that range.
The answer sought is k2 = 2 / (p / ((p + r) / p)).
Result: 0.346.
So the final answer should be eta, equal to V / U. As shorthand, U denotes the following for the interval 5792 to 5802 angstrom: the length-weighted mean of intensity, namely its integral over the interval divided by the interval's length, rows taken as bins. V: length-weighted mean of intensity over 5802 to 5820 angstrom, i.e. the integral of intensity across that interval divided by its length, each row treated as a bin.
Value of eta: 1.04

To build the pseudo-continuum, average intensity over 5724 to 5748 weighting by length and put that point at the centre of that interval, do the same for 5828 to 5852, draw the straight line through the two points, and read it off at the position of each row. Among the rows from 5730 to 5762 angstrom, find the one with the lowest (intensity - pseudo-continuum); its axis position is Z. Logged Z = 5737.0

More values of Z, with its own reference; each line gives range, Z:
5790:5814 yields 5797.0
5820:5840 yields 5833.0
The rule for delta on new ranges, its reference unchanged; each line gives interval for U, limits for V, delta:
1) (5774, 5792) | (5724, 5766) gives 0.28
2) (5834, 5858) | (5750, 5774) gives 0.95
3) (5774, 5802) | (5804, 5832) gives 1.24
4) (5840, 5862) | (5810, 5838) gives 1.02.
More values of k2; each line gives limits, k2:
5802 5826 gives 0.330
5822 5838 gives 0.320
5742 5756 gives 0.367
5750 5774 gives 0.311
